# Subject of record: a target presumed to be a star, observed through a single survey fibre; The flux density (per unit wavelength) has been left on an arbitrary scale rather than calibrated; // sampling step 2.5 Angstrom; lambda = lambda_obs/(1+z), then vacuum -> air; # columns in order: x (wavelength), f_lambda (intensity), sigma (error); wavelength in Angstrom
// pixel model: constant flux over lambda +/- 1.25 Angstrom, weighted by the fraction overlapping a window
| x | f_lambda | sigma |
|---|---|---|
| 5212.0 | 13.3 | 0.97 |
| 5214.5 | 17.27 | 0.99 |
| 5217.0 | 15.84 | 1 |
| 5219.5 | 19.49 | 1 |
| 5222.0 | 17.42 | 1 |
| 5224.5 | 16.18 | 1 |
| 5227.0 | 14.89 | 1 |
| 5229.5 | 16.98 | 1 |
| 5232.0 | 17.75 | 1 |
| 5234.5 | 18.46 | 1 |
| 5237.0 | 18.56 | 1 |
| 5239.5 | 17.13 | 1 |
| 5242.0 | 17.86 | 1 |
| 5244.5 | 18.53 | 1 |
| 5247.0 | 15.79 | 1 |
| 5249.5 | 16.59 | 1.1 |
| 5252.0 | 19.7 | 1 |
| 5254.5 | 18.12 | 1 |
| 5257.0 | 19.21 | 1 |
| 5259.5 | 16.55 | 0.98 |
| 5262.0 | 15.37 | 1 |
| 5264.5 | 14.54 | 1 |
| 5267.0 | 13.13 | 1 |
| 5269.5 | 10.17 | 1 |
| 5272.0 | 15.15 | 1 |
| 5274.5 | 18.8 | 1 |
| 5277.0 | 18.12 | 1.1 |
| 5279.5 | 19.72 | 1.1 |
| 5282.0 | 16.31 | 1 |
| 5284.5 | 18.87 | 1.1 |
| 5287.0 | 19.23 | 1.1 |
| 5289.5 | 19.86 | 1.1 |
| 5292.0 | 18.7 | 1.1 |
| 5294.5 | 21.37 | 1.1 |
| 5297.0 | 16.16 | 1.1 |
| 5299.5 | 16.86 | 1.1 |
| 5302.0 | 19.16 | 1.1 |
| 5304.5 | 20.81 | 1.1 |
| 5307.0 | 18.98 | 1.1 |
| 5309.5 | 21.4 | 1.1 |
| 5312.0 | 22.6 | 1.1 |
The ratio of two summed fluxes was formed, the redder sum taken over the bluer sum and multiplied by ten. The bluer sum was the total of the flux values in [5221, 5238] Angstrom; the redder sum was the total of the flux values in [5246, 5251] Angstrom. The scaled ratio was 2.7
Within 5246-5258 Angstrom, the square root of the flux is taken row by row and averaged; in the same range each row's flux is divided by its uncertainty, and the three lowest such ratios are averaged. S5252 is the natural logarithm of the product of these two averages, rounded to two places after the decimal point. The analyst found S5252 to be 4.23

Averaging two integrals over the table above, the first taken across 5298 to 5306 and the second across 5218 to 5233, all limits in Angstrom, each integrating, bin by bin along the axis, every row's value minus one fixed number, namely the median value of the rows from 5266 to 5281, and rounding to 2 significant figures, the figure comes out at 12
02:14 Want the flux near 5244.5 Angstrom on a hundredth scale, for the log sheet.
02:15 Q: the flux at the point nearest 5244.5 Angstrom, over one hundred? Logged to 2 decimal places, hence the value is 0.19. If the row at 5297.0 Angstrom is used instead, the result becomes 0.16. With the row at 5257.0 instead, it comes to 0.19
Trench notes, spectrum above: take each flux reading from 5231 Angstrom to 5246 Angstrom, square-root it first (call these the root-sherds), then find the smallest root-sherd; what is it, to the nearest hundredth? 4.14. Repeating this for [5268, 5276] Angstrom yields 3.19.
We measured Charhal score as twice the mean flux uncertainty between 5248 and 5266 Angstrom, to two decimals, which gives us 2.02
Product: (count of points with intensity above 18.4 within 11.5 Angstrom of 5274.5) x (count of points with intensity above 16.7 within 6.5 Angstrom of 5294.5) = 12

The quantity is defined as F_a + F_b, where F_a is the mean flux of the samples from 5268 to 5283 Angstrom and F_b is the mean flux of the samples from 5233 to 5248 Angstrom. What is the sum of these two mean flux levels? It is 34.1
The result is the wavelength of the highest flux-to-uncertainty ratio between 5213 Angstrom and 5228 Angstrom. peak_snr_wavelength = 5219.5 Angstrom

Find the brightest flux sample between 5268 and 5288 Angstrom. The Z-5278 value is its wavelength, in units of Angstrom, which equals 5279.5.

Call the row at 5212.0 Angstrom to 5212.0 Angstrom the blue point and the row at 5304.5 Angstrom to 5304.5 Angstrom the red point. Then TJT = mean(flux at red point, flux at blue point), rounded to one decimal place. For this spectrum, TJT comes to 17.1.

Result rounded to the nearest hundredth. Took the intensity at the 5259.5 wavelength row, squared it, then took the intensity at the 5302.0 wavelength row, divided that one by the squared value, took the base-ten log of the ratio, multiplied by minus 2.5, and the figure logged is 2.89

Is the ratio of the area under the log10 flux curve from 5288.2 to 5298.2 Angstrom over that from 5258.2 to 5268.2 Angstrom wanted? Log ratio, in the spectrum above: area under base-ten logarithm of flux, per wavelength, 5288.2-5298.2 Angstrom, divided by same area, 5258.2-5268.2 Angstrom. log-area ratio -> 1.09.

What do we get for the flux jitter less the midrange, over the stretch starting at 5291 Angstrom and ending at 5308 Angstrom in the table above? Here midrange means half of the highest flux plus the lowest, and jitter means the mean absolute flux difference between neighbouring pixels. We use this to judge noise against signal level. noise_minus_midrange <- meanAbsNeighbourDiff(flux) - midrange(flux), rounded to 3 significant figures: -16.4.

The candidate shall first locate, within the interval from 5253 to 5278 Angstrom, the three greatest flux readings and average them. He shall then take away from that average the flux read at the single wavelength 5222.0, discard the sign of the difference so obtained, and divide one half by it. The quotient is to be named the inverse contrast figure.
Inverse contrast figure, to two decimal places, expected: 0.39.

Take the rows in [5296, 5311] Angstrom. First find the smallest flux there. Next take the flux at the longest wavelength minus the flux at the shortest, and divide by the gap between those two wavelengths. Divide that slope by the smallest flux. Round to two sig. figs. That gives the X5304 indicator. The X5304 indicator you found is 0.026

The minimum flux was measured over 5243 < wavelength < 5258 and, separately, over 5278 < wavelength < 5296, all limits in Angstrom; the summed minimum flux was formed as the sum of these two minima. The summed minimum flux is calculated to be 32.1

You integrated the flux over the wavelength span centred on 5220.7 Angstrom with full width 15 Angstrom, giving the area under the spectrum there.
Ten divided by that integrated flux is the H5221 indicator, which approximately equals 0.0396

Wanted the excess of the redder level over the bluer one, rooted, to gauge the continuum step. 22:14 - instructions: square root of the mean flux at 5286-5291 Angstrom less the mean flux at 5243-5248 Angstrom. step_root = 1.5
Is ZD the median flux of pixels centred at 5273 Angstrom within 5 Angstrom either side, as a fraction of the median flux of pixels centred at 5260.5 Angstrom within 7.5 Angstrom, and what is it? 1.04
